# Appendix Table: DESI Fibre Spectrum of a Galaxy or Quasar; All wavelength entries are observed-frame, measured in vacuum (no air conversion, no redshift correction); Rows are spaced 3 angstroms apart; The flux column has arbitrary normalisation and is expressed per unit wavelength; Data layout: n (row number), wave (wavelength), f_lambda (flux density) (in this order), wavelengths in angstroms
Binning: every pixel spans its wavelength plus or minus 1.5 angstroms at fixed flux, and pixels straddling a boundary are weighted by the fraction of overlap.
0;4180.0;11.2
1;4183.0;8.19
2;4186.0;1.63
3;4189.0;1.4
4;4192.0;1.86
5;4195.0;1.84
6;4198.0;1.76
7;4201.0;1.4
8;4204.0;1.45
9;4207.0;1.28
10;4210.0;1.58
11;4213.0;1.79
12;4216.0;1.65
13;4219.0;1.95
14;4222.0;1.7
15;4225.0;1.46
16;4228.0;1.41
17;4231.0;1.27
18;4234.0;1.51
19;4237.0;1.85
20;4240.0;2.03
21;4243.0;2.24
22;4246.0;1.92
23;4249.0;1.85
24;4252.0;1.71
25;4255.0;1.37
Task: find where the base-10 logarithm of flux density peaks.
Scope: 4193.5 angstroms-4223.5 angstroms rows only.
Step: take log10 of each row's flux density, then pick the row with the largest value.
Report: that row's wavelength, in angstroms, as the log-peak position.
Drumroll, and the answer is 4219.0 angstroms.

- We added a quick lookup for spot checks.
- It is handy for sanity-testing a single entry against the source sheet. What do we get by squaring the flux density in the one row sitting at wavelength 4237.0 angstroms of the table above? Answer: 3.4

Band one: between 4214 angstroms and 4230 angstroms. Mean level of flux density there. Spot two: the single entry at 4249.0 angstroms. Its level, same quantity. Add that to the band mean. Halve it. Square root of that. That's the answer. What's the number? 1.32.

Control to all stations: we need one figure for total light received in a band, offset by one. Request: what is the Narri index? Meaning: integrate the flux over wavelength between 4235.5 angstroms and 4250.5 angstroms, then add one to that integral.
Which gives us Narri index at 31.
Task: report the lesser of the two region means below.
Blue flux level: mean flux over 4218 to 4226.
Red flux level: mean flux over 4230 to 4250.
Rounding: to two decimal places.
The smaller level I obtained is 1.70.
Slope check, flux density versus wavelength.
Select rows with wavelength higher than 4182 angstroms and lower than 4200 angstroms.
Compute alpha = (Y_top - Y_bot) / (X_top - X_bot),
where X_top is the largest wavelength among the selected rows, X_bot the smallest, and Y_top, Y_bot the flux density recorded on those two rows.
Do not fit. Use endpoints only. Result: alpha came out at -0.43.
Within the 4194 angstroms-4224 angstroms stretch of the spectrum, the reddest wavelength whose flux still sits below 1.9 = 4222.0 angstroms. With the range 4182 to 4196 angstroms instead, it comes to 4195.0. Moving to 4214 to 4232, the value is 4231.0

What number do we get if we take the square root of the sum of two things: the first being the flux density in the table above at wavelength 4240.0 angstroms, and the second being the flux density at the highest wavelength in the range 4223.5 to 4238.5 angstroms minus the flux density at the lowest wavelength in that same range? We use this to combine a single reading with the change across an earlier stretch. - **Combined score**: 1.56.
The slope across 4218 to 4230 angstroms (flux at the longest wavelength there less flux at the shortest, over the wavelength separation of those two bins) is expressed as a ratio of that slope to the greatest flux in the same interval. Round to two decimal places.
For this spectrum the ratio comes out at -0.03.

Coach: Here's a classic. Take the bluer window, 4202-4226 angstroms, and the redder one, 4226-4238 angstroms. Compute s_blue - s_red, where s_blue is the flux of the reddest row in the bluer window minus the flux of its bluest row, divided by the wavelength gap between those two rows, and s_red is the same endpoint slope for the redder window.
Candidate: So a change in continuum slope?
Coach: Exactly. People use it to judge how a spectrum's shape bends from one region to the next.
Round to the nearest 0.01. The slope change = -0.05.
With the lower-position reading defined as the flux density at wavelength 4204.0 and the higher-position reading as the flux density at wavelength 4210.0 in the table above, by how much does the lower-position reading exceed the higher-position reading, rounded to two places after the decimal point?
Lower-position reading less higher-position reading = -0.13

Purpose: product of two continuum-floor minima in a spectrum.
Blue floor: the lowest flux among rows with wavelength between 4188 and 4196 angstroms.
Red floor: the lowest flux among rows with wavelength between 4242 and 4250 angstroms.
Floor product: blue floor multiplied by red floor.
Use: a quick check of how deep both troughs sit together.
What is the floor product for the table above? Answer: 2.59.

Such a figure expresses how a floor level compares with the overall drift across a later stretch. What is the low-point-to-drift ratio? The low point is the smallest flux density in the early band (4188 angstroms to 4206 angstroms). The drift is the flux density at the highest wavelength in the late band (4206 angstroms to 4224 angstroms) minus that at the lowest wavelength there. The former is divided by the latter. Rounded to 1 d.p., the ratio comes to 3.3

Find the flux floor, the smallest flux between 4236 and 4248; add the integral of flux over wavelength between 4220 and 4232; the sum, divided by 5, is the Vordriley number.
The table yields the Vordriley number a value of 3.9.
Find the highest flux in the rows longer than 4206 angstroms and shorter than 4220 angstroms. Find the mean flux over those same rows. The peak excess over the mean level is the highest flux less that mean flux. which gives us 0.30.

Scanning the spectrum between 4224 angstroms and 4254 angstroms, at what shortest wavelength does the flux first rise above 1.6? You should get 4237.0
